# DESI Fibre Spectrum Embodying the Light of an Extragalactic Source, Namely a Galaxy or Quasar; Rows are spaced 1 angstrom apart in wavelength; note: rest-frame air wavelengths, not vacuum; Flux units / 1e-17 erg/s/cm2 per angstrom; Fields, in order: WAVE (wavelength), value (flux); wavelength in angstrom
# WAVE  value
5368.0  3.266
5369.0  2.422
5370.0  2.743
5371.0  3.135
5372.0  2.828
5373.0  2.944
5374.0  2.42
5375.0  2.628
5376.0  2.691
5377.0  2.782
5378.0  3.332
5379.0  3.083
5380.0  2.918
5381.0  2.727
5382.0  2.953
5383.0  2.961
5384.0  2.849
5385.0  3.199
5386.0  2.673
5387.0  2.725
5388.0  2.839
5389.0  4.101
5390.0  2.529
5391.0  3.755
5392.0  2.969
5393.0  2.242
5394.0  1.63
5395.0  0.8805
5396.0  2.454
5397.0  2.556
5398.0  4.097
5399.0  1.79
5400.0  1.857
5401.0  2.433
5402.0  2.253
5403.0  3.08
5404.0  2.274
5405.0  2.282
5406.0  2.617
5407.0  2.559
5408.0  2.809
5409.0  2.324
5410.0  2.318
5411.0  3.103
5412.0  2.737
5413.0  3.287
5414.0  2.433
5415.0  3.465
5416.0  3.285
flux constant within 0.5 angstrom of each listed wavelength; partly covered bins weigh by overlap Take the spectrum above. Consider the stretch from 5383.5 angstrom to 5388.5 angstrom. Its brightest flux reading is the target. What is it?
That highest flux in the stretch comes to 3.199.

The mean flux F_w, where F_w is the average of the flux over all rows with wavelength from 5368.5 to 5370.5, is 2.58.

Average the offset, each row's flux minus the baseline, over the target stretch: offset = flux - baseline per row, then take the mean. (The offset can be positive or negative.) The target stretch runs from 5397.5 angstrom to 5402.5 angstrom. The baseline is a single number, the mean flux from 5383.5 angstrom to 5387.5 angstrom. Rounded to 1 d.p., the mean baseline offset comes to -0.4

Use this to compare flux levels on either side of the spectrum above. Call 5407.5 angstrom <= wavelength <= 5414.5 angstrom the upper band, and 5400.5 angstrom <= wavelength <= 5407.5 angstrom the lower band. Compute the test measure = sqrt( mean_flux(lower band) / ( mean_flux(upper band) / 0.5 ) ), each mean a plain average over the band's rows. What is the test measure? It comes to 0.68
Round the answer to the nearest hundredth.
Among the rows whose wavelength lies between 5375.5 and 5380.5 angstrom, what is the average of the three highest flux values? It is 3.11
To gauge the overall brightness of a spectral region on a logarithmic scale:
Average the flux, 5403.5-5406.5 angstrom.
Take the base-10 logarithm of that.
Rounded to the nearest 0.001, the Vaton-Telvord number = 0.379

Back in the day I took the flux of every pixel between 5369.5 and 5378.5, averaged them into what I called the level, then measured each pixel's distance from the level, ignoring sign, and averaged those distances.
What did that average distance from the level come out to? 0.20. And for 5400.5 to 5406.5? 0.24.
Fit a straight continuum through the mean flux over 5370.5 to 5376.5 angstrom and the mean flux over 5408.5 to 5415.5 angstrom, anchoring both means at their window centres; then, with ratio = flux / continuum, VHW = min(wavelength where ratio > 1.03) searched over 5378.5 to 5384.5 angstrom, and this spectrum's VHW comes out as 5379.0 angstrom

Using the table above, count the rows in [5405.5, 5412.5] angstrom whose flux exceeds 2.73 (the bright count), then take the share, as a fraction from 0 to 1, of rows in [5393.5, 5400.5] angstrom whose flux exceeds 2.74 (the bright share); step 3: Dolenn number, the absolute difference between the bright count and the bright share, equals 2.9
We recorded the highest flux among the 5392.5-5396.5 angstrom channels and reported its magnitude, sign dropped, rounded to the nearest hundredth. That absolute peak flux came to 2.45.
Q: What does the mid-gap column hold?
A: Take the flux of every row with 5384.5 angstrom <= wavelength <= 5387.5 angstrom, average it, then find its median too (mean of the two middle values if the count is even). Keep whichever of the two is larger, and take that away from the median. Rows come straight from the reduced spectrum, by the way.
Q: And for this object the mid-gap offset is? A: -0.14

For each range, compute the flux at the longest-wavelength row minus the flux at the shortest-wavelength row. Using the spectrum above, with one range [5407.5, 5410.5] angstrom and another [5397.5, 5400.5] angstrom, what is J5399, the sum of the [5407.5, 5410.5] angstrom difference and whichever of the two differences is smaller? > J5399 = -2.73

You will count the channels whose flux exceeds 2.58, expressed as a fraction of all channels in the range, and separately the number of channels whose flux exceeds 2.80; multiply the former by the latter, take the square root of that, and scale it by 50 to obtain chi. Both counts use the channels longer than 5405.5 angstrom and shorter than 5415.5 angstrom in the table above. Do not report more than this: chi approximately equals 77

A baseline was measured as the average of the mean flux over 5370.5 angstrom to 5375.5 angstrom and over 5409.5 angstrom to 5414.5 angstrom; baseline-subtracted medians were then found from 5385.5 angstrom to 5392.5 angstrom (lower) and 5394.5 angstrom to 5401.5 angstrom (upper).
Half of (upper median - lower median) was -0.20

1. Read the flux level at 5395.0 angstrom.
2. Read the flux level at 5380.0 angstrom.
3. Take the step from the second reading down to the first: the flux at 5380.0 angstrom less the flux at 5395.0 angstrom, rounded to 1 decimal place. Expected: 2.0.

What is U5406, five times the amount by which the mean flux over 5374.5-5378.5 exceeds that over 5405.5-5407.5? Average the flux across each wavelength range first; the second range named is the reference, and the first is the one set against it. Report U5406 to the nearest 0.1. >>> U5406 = 1.4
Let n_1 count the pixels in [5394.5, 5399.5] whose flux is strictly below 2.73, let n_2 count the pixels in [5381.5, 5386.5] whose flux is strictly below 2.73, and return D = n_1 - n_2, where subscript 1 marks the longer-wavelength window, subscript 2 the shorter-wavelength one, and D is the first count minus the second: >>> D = 3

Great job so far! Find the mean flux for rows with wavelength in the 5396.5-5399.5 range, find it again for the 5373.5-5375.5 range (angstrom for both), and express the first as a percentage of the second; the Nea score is 112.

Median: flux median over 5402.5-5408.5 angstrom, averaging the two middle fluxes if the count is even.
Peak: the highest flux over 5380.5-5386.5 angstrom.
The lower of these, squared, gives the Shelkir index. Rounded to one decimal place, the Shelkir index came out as 6.7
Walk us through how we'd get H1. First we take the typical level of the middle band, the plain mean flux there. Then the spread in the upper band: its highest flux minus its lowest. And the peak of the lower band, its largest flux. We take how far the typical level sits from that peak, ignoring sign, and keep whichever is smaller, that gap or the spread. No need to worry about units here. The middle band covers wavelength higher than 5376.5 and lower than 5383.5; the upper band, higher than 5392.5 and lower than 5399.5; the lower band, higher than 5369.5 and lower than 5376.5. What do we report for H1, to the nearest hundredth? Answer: 0.17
